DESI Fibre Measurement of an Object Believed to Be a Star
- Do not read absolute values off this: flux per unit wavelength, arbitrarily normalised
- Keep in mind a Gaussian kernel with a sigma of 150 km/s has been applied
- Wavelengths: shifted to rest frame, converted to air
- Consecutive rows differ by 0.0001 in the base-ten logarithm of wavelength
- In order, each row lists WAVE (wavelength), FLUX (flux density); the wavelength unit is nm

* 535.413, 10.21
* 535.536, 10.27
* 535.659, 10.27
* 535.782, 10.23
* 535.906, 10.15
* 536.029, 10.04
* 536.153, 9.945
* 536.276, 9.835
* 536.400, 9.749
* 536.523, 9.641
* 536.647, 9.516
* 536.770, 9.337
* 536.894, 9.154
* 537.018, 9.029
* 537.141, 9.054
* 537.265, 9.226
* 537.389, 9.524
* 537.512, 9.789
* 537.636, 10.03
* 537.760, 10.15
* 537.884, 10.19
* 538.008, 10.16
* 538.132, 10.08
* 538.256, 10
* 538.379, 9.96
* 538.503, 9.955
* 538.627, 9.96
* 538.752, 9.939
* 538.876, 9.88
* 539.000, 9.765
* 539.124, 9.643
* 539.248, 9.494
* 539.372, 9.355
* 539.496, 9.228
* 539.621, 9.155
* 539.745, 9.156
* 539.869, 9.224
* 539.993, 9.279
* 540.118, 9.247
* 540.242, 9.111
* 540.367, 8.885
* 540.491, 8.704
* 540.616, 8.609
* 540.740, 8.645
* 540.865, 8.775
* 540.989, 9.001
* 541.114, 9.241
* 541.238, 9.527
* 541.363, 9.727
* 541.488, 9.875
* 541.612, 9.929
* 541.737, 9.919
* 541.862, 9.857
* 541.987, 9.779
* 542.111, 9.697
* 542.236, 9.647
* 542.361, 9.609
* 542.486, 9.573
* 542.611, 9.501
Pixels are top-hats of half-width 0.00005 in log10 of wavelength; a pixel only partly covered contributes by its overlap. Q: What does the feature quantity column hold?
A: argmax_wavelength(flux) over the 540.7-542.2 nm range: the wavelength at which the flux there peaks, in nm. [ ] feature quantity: 541.612 nm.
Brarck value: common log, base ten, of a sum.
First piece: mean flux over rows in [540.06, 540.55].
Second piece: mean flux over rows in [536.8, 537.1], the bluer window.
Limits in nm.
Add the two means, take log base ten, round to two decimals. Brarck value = 1.26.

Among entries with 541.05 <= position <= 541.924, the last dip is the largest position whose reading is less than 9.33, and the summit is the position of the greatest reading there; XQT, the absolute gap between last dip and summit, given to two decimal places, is 0.50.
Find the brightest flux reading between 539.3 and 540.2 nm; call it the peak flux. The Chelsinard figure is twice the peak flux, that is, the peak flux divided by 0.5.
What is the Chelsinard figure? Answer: 18.7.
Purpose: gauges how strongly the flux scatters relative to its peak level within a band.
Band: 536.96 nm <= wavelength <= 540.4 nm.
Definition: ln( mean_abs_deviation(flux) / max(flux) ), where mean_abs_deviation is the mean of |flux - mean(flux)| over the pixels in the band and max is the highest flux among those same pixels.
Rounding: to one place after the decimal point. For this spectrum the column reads -3.3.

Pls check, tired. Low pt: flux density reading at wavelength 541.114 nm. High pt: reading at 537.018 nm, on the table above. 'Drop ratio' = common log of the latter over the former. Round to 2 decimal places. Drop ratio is -0.01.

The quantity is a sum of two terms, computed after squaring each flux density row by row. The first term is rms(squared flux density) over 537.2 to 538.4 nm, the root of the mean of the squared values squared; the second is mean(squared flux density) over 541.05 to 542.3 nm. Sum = 193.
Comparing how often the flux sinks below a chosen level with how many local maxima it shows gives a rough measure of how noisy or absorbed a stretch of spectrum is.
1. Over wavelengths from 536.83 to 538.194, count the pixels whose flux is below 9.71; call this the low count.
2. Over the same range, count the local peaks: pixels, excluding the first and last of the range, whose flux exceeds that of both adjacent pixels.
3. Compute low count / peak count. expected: 5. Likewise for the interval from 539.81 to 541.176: 11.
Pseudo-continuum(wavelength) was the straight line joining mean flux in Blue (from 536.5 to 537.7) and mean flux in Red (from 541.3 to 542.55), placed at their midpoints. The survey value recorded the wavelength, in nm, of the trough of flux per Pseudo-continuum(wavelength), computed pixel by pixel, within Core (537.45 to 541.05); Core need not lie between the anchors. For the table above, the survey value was 540.616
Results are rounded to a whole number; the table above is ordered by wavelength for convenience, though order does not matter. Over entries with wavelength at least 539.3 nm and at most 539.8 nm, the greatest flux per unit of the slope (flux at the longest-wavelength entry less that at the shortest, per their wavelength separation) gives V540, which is -18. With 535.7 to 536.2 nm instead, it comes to -13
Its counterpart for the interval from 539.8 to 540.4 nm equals -14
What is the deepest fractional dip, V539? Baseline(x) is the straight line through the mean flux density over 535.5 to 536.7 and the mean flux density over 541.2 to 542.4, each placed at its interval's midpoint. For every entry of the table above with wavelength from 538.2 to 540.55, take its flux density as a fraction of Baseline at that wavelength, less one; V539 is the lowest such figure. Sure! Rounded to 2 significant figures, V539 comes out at -0.11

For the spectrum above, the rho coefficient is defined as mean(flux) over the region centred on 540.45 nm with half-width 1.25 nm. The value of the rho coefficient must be 9.21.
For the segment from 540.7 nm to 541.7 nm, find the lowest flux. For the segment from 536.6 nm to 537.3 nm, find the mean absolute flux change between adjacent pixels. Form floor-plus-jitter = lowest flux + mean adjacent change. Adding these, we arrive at 8.8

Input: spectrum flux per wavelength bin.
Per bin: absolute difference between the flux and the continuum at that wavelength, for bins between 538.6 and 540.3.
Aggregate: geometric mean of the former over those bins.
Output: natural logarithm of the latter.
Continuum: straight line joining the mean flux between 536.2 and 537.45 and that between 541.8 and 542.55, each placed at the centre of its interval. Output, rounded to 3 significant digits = -1.29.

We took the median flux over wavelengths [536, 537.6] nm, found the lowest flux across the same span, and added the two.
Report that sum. 18.6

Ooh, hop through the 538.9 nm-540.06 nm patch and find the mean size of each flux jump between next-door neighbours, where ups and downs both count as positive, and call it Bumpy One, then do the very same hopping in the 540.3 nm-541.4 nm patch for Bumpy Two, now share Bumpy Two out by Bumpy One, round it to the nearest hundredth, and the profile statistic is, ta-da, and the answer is 1.90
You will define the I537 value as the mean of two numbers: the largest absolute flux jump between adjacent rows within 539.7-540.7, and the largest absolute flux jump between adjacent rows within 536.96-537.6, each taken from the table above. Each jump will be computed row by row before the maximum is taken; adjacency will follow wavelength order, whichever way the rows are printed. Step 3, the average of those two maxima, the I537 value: 0.26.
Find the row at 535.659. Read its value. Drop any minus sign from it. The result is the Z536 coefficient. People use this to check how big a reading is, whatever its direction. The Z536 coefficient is 10.3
